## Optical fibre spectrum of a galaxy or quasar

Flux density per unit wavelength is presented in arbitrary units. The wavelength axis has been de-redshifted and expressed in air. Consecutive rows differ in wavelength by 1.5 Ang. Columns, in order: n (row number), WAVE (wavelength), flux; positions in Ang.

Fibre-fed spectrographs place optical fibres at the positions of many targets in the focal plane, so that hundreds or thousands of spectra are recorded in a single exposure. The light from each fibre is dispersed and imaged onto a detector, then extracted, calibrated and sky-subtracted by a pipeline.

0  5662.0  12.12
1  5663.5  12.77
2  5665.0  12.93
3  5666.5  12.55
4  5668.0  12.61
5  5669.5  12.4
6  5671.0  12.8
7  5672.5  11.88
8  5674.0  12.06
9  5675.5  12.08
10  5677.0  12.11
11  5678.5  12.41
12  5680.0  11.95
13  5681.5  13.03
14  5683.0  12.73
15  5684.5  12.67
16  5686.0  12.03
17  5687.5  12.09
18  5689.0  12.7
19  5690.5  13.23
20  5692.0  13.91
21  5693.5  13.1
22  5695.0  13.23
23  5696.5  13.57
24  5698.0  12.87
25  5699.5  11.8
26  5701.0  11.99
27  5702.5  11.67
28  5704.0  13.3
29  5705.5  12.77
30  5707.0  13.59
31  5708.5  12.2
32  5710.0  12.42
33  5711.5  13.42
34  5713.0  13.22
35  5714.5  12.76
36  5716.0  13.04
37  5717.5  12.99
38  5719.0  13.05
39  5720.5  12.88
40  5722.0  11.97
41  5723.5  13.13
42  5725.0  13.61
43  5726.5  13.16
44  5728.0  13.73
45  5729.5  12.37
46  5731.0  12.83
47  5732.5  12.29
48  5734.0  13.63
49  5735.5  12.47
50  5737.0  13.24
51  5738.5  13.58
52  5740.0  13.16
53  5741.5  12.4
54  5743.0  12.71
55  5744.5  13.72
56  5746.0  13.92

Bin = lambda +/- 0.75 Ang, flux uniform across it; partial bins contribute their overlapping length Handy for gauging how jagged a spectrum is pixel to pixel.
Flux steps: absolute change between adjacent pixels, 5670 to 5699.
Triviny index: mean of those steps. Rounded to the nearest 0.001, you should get 0.436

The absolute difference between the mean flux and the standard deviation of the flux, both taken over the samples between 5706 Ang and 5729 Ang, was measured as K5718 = 12.5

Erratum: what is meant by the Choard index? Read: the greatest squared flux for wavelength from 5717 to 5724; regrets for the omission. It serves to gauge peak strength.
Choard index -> 172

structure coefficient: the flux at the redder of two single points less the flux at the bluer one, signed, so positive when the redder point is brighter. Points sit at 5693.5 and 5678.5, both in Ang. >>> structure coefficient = 0.7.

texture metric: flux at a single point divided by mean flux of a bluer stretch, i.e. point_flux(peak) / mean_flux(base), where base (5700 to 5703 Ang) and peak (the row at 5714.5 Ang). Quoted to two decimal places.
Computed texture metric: 1.08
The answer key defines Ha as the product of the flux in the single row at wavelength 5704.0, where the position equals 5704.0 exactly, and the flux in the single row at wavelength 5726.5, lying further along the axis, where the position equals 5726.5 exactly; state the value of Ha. 175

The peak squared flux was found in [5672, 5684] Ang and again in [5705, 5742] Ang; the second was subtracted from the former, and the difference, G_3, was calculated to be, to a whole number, -19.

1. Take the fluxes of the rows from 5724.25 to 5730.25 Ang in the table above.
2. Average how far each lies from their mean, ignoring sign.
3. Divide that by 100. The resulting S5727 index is 0.0045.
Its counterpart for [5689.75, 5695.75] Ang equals 0.0027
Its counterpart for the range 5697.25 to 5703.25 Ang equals 0.0039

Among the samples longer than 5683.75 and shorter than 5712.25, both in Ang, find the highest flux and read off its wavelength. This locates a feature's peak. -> 5692.0 Ang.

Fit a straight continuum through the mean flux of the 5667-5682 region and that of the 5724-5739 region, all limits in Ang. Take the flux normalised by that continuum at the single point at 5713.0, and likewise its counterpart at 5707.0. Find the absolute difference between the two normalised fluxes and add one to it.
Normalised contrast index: 1.04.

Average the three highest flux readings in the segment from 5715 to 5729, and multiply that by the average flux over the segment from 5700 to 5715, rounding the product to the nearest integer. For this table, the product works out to 172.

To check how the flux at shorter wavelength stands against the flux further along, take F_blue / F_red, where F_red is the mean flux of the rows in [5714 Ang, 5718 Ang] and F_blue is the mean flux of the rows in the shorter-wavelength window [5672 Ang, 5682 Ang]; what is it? 0.94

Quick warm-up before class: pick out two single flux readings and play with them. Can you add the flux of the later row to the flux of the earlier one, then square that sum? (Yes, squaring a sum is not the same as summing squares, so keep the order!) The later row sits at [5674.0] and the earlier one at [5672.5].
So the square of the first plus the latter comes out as 573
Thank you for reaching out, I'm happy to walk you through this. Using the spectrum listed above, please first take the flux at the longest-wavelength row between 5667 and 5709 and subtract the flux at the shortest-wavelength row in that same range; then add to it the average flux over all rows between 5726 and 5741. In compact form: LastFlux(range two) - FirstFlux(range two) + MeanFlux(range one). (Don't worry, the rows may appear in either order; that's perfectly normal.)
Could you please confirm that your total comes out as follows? 12.6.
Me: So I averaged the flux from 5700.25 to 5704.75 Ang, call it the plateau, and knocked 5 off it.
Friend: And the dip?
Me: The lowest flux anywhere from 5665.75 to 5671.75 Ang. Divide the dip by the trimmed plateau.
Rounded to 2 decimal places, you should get 1.69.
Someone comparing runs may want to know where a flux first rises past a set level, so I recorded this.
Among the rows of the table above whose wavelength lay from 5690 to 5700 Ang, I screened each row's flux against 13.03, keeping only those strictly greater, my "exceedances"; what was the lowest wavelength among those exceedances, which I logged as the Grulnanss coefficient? 5690.5 Ang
